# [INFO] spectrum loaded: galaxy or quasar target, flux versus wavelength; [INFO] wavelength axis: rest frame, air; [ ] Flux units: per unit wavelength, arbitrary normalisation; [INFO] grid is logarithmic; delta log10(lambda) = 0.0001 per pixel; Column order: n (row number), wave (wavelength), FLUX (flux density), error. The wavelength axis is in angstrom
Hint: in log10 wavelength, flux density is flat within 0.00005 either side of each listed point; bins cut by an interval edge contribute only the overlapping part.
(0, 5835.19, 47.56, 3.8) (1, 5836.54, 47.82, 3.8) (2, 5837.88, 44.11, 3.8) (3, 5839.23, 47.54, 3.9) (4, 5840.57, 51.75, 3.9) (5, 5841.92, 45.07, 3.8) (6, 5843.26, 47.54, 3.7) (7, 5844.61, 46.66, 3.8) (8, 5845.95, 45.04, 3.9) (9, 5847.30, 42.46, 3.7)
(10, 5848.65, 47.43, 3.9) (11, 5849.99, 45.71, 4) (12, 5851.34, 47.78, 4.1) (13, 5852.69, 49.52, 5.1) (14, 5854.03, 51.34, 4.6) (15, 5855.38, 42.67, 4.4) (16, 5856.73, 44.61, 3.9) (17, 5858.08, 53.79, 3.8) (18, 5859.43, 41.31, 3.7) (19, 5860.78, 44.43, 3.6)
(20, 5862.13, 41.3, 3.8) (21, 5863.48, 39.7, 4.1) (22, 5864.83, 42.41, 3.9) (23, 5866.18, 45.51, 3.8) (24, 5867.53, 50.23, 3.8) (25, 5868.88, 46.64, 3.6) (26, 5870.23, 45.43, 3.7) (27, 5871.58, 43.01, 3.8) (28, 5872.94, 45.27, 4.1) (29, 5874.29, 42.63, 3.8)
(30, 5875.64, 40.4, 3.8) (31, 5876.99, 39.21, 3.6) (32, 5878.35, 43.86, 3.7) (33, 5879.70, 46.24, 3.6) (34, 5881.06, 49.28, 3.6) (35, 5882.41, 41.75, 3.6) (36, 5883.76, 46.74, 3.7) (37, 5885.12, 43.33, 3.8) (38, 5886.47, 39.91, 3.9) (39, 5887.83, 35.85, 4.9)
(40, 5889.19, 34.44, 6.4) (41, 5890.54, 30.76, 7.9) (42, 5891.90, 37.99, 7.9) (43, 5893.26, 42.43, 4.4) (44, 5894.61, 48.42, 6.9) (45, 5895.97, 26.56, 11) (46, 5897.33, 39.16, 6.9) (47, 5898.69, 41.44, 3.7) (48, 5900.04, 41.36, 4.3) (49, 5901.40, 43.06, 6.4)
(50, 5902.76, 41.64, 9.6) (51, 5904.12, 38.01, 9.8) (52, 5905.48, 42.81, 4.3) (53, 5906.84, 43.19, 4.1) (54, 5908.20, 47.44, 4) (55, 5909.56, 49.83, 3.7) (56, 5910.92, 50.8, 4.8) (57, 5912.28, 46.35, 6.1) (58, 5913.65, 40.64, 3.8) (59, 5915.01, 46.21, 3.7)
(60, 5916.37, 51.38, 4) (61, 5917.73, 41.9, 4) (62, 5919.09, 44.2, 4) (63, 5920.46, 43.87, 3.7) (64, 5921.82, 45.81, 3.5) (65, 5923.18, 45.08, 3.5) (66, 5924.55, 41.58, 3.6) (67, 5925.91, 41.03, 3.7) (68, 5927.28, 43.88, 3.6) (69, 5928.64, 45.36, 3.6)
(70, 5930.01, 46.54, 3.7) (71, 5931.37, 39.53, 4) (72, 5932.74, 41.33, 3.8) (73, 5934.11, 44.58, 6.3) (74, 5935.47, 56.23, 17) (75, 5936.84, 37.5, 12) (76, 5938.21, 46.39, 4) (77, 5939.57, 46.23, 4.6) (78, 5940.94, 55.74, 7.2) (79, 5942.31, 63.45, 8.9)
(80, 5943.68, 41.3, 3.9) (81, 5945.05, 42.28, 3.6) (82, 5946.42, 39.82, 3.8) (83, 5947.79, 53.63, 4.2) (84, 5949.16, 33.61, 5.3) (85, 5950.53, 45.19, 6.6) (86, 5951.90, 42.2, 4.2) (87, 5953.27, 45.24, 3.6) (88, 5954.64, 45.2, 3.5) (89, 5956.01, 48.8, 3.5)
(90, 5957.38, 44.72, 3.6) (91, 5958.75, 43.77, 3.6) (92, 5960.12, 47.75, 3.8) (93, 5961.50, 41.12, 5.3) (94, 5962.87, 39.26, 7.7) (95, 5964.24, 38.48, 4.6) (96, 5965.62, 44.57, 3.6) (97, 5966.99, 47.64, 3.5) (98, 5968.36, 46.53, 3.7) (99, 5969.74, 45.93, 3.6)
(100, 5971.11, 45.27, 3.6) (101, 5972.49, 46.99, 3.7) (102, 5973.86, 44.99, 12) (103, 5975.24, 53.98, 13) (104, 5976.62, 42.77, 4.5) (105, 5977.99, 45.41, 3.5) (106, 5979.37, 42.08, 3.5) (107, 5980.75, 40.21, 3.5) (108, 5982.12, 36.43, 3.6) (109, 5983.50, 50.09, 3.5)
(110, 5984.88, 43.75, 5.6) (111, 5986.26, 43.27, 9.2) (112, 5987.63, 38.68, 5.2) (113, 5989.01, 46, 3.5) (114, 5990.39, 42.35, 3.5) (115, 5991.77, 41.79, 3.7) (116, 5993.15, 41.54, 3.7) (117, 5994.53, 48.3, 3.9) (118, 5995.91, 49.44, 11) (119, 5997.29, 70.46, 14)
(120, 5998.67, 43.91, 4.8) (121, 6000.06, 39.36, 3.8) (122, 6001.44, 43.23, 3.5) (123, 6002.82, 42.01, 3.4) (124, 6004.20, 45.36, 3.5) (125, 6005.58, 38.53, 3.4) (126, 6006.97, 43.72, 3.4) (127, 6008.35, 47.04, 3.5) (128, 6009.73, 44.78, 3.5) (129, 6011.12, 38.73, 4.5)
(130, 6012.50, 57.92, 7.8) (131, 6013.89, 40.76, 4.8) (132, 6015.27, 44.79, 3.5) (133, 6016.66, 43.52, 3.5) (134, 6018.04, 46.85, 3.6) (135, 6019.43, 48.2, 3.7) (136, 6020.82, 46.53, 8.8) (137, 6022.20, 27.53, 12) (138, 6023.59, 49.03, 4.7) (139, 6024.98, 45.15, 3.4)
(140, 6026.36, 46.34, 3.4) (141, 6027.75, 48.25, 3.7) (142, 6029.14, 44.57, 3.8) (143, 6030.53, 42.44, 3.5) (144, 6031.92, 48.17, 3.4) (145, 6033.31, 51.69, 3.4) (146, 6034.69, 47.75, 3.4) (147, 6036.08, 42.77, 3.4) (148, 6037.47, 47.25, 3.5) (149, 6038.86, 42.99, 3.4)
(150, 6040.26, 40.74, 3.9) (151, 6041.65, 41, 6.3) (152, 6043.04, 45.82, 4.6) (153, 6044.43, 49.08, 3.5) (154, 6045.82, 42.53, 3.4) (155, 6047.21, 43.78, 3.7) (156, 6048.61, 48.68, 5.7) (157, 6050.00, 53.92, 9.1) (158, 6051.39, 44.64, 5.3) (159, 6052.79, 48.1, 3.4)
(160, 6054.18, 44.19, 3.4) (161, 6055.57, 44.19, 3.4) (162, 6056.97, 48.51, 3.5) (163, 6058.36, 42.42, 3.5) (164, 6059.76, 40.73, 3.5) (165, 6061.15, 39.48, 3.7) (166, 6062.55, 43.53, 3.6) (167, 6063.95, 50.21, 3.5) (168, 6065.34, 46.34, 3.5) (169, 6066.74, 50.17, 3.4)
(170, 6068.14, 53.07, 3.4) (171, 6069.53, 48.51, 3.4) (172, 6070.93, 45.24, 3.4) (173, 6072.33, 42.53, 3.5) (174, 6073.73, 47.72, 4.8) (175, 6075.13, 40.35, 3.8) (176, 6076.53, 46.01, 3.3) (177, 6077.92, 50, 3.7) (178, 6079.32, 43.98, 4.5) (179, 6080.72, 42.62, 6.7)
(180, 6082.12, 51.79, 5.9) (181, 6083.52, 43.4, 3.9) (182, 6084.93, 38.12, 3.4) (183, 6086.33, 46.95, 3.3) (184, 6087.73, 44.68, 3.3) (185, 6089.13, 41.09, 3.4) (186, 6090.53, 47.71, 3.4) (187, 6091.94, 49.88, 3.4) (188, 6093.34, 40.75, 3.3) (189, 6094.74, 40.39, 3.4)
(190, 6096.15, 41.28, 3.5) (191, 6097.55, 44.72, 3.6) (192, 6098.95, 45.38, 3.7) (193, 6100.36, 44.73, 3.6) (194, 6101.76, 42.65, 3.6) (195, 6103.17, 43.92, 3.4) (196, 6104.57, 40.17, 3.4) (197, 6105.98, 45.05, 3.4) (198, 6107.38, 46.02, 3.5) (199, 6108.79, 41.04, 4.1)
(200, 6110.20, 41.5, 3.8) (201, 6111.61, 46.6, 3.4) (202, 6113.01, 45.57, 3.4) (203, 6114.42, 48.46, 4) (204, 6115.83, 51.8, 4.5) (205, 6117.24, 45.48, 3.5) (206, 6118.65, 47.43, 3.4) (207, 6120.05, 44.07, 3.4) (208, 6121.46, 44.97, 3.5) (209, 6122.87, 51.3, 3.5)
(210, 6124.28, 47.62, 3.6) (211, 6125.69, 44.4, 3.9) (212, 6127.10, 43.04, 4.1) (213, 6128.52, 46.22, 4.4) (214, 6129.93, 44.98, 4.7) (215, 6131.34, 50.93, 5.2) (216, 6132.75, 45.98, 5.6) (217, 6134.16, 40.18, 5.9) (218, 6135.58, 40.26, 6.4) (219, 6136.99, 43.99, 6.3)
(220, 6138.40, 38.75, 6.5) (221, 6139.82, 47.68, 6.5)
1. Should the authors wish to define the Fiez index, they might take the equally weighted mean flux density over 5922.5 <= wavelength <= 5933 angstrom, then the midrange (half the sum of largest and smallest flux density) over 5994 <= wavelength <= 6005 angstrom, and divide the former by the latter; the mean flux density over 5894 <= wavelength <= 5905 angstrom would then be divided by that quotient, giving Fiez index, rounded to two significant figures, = 51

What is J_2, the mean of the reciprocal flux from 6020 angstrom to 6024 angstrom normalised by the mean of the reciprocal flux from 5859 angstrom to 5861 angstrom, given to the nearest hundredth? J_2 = 1.12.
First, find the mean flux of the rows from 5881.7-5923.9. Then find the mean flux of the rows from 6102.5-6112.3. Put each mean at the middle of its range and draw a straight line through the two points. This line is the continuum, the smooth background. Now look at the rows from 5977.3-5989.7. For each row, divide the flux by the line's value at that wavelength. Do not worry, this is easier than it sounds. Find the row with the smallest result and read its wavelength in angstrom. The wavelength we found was 5982.12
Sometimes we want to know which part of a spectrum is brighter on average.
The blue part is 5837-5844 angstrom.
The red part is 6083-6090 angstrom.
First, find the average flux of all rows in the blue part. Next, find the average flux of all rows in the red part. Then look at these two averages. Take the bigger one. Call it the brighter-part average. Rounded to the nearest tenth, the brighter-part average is 47.2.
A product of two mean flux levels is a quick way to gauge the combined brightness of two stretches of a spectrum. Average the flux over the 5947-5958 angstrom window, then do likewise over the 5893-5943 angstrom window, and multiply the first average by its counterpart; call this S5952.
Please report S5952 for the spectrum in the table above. 2000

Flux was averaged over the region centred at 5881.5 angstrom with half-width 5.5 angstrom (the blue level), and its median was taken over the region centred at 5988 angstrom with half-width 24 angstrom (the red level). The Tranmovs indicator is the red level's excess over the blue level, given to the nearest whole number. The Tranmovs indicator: 0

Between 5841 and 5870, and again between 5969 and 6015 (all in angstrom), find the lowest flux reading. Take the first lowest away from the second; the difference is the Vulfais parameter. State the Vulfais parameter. -3.3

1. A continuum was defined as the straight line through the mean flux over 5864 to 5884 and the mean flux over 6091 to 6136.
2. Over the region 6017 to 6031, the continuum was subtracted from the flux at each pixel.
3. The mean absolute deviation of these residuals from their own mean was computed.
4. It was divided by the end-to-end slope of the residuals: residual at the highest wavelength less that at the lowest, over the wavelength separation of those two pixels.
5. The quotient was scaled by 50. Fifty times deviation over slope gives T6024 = -536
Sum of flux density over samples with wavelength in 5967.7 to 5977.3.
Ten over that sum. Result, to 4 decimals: 0.0306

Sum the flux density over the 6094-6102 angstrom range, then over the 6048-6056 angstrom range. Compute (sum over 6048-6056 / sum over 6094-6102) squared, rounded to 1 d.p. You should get 1.2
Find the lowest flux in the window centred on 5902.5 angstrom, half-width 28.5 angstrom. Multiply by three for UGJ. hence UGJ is 80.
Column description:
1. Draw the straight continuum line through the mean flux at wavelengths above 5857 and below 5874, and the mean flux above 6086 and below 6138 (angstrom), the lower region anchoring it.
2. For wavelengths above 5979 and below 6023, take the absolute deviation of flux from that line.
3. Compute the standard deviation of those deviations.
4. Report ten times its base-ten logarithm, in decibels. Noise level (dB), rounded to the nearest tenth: 7.2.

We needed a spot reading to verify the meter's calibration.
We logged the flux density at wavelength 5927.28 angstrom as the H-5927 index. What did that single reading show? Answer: 43.88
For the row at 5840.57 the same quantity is 51.75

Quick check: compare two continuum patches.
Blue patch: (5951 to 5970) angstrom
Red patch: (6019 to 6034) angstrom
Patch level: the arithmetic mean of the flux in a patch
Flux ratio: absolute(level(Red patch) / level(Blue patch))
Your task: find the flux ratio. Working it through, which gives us 1.02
